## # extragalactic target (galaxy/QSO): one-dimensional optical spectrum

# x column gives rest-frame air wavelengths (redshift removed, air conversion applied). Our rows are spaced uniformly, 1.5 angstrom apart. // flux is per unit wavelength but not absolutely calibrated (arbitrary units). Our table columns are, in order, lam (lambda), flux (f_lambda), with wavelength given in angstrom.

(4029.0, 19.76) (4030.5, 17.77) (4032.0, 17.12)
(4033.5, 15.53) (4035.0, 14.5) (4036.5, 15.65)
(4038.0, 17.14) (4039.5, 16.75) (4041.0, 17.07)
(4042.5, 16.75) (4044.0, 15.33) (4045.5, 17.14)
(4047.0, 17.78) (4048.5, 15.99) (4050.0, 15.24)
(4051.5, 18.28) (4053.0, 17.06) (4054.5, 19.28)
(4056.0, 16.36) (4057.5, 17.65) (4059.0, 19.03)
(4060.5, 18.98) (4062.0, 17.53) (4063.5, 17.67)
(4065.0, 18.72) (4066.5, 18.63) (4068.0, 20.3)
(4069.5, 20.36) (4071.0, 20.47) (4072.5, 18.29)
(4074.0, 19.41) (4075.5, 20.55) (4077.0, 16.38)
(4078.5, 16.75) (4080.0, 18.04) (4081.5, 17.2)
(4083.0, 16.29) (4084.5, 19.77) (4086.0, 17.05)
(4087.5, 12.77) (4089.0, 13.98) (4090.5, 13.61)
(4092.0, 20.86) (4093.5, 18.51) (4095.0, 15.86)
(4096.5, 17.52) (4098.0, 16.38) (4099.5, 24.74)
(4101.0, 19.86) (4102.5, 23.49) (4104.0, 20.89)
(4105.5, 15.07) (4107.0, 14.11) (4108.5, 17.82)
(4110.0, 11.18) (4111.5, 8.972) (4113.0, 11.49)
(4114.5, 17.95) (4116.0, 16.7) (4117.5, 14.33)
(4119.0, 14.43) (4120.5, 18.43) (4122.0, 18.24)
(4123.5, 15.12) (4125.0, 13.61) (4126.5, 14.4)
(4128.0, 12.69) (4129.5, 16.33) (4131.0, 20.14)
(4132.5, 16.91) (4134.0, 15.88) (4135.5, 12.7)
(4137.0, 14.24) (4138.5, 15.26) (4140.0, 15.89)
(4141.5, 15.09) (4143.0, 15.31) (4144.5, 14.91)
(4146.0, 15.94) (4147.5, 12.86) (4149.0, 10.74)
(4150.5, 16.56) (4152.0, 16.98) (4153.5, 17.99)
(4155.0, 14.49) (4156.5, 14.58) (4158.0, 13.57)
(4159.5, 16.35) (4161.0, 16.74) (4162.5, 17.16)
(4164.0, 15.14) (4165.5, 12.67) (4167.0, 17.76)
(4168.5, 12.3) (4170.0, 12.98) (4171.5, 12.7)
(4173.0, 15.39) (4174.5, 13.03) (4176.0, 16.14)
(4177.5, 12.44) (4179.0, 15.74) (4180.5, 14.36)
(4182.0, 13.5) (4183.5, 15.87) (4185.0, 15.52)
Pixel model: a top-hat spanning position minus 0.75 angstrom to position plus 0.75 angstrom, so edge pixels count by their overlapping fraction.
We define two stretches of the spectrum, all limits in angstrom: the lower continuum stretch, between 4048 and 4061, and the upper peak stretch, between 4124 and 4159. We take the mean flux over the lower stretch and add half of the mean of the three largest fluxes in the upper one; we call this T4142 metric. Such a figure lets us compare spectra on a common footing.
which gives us 26.7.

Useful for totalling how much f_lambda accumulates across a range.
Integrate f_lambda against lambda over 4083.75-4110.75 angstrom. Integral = 470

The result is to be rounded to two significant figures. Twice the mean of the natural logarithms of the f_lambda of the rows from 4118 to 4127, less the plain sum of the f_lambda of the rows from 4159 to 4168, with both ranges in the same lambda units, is -90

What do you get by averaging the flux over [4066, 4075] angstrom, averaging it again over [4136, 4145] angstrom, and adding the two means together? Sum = 34.7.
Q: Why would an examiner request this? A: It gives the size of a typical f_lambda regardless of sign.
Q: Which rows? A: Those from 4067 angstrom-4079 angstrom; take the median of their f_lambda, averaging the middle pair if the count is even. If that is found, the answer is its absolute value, 19.9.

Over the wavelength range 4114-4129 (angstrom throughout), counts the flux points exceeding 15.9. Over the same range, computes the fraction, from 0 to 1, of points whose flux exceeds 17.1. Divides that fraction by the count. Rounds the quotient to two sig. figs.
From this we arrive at 0.075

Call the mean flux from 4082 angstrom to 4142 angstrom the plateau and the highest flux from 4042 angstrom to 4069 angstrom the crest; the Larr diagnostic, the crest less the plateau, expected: 4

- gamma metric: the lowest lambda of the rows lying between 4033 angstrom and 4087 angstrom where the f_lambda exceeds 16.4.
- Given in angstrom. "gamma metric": 4038.0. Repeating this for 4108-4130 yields 4108.5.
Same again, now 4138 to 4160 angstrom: 4150.5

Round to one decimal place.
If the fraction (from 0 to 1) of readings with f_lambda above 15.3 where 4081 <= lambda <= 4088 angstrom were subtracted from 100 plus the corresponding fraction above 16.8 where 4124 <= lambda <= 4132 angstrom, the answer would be 99.4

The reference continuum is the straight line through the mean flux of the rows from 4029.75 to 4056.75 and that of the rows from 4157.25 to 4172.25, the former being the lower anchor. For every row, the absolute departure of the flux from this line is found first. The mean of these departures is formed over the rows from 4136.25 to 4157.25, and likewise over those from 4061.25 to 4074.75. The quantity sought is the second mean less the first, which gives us 1.5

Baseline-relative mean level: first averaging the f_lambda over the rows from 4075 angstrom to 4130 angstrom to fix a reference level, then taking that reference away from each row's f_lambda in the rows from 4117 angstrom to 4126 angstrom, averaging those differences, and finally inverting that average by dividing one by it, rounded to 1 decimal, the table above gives -1.2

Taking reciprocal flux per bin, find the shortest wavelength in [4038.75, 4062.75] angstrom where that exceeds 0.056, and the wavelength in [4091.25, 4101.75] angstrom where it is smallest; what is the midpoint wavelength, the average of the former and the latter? 4069.5 angstrom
